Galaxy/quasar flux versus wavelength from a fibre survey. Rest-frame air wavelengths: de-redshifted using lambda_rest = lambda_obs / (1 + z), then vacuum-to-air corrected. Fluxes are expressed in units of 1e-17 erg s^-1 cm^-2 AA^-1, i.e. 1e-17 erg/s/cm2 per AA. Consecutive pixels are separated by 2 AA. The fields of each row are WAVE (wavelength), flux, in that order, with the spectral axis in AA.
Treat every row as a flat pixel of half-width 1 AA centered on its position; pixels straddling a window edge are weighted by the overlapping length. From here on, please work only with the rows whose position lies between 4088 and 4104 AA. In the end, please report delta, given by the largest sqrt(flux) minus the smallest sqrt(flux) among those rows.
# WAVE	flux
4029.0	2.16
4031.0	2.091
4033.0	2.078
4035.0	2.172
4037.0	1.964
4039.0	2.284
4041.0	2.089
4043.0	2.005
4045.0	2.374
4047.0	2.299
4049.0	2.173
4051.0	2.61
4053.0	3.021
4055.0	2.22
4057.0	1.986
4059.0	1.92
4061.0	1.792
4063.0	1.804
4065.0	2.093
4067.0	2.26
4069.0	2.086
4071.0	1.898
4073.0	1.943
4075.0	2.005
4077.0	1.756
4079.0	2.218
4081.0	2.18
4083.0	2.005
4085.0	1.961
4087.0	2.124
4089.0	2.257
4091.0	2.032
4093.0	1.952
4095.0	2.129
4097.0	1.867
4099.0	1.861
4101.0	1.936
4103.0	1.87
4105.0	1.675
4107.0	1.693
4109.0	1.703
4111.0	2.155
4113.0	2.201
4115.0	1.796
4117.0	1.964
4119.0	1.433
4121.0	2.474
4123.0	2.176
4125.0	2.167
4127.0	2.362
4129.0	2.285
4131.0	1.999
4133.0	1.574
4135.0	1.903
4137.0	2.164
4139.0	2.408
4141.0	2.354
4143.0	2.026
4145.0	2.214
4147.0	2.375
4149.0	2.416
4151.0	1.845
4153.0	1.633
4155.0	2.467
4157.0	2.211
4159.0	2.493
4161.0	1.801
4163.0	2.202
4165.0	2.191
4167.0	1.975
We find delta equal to 0.138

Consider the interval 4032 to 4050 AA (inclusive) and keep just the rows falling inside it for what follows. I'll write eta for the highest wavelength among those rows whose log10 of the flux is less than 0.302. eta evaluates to 4037.0 AA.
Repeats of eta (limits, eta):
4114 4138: 4135.0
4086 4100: 4099.0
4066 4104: 4103.0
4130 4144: 4135.0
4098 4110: 4109.0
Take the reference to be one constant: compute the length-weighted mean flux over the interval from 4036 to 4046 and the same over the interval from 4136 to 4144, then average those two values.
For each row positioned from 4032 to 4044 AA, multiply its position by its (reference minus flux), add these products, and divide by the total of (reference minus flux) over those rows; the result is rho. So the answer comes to 4038.5 AA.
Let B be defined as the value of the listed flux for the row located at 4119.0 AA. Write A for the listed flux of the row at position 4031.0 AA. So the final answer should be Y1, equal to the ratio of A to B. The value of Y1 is 1.46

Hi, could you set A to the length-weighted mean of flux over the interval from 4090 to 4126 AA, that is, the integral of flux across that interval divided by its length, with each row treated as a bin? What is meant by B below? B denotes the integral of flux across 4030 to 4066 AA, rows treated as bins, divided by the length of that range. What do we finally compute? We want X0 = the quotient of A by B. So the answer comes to 0.90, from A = 1.95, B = 2.17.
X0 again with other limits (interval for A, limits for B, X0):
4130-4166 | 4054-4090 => 1.05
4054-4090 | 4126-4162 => 0.95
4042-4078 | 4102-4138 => 1.07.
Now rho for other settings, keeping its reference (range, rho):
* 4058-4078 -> 4068.0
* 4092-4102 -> 4097.5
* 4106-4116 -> 4110.0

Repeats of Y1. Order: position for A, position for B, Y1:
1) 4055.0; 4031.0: 1.06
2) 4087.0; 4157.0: 0.96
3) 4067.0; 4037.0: 1.15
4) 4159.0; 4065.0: 1.19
